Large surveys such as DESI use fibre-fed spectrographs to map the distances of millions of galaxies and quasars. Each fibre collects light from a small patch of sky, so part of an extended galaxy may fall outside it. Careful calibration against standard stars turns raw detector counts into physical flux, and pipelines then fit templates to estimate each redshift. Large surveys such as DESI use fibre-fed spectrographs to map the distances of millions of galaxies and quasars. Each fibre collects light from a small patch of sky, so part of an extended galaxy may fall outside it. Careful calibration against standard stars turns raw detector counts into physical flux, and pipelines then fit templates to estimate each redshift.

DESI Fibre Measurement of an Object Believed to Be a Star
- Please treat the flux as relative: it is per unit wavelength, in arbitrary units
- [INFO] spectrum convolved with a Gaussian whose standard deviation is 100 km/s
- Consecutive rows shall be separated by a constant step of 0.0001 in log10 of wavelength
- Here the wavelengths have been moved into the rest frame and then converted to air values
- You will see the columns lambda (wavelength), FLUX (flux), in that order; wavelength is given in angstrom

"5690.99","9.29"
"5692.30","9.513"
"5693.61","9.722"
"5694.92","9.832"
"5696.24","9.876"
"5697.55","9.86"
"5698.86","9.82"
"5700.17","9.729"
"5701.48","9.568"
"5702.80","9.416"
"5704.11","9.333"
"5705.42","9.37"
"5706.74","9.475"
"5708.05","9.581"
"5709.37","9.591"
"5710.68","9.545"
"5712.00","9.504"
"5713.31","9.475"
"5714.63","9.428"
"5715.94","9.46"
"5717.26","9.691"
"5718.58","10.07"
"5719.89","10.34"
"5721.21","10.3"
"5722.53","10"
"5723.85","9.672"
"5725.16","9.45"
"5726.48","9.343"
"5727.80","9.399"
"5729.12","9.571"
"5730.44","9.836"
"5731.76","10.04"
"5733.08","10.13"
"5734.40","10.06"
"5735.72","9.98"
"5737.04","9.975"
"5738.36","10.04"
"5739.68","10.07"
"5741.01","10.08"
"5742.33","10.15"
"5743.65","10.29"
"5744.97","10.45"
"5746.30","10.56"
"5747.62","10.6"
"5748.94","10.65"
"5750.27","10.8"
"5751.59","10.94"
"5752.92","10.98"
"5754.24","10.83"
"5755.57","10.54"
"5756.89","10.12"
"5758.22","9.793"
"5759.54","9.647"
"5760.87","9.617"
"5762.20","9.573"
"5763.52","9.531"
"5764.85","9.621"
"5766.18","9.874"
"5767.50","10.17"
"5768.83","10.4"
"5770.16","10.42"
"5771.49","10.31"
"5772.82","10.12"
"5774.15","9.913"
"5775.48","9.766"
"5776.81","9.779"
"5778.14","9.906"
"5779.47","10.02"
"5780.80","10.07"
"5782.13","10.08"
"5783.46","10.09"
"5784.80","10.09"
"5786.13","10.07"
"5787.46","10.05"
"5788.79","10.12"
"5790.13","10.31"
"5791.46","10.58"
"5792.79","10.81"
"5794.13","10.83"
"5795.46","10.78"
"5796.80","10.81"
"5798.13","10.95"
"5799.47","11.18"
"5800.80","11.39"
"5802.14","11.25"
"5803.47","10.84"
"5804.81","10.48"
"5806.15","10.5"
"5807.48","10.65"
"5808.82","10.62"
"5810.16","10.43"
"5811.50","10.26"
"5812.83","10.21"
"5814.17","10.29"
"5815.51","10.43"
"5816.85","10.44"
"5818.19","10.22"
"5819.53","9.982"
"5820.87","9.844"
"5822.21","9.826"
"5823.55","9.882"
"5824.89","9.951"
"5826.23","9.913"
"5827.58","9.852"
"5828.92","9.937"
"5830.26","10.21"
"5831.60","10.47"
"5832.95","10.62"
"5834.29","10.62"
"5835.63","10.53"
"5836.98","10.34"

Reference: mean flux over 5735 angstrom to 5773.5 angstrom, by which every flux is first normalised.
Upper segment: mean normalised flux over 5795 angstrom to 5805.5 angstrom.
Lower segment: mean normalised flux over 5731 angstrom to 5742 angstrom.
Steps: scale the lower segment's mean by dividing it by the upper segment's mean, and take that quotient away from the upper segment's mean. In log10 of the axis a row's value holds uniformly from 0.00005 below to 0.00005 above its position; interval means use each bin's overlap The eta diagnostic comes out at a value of 0.16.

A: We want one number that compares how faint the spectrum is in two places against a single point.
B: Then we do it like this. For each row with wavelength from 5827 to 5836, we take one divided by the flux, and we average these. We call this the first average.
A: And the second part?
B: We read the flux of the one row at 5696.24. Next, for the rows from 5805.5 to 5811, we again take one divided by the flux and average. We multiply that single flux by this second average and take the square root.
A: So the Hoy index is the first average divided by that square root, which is 0.100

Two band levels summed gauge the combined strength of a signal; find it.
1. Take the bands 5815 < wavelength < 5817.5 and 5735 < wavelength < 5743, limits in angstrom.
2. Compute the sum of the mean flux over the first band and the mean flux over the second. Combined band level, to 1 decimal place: 20.5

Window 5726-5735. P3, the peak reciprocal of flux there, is 0.107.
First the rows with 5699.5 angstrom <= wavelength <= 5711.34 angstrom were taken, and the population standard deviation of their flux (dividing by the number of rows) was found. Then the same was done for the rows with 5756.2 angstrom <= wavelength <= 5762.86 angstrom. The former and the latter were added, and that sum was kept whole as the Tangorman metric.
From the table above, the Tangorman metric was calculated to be 0.32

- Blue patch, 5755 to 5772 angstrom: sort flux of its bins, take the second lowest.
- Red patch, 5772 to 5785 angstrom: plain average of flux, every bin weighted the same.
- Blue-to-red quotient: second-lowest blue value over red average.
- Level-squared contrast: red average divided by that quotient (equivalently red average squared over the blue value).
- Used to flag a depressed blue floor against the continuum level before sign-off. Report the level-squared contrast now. 10.4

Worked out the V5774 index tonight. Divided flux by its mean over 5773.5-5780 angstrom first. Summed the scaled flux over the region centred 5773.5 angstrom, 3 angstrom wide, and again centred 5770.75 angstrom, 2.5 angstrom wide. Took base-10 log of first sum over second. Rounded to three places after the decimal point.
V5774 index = -0.015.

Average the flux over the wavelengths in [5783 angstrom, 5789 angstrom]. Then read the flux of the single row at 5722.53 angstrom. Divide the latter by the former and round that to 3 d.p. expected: 0.992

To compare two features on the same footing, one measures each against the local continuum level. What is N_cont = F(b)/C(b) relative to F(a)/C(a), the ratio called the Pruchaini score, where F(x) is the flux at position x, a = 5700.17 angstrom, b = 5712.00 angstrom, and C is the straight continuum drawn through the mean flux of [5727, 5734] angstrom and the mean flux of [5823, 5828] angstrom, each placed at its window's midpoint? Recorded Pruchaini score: 0.98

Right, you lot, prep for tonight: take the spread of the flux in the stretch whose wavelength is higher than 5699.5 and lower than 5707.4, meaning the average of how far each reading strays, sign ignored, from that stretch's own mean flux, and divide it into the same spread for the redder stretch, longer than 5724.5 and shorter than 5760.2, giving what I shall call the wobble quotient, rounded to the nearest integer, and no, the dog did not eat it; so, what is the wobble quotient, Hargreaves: 3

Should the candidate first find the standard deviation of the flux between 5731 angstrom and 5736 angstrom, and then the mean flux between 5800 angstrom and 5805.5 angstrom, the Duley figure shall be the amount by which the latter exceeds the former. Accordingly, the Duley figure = 10.9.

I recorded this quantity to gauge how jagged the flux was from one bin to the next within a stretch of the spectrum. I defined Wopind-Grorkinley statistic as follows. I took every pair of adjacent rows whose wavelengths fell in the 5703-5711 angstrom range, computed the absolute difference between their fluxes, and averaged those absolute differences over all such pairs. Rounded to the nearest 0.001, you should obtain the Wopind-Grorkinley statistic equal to 0.061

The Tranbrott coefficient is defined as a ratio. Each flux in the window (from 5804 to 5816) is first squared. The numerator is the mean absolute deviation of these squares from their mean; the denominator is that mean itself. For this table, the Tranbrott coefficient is 0.023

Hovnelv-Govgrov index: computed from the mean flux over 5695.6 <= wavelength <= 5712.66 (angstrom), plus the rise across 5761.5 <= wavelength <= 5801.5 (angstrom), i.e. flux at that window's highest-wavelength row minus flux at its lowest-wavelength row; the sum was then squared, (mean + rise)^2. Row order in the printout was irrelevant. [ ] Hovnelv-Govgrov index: 130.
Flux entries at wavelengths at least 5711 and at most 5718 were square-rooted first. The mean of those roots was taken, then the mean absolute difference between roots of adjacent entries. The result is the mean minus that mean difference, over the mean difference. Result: 224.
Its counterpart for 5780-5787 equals 2015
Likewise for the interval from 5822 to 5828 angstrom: 352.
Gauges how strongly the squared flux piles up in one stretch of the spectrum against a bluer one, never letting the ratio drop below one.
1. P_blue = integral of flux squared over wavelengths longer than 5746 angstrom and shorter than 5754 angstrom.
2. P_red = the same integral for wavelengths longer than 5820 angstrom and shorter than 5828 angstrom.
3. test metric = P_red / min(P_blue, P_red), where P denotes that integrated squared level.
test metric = 1.00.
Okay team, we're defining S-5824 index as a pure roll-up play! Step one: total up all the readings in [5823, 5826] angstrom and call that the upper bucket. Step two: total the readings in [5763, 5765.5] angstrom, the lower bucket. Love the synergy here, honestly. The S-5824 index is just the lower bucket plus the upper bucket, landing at 39.0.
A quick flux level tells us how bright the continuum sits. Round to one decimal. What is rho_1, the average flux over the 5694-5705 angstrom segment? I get 9.7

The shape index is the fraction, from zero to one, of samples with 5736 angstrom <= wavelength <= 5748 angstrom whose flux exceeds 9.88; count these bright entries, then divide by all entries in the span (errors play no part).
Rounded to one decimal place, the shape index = 1.0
